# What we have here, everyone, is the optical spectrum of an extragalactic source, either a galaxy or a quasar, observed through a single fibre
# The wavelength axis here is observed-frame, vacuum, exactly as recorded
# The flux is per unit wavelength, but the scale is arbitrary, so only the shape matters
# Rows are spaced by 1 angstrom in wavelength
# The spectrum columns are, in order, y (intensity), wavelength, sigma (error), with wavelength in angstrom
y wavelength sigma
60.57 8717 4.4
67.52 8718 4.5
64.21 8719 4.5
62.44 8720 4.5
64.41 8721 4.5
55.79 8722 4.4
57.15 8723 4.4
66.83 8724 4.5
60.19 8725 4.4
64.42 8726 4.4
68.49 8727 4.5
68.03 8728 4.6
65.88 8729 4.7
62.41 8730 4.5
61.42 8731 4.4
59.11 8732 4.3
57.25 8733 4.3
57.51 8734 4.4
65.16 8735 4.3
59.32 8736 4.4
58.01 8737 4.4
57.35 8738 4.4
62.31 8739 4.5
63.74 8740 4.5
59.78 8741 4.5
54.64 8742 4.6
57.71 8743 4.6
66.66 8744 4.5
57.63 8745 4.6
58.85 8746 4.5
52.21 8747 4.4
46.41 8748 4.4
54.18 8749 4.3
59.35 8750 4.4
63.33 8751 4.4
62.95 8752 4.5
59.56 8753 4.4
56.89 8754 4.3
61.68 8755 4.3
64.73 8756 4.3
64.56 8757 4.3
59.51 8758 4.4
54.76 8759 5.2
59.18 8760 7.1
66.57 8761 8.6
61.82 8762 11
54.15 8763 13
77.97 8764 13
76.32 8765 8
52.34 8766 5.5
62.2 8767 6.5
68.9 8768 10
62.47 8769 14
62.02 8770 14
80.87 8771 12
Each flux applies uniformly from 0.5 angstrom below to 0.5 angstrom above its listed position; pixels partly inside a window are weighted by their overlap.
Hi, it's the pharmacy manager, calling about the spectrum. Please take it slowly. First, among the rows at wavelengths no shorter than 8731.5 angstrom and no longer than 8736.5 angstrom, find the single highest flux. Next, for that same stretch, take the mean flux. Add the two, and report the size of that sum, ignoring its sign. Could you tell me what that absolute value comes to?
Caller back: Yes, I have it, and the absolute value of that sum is 125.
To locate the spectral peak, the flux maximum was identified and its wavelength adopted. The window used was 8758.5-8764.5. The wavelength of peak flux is 8764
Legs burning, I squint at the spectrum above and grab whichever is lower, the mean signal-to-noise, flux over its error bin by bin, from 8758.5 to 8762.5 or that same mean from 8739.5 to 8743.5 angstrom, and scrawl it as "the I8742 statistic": 8.1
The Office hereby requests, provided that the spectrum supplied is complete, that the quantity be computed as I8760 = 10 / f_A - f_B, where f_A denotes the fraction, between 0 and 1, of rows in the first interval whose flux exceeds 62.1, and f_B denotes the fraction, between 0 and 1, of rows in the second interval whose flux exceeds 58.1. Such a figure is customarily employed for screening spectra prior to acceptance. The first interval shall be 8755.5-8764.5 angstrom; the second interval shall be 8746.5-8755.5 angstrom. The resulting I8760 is 22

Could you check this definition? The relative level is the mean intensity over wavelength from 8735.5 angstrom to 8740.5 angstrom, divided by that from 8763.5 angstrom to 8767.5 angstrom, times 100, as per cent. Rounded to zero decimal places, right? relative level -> 89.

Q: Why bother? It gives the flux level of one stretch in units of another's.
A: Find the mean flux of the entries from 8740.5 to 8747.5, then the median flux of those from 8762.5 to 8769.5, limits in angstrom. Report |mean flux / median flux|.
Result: 0.93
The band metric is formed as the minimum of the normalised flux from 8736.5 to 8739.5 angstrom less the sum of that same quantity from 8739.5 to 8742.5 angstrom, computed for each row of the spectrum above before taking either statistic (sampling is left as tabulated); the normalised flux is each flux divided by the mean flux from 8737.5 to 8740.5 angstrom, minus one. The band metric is 0.0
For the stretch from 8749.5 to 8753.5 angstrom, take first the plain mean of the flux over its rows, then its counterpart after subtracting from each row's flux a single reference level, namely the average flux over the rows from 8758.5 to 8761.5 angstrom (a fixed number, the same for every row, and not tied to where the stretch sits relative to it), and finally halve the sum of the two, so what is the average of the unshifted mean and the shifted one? 31.2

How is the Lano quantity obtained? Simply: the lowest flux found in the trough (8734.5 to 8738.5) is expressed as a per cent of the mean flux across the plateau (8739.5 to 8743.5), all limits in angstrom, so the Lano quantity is 97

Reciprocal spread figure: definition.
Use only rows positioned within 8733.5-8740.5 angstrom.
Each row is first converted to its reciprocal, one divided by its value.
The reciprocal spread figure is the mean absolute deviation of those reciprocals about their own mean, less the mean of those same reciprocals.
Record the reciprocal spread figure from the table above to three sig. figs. -0.0158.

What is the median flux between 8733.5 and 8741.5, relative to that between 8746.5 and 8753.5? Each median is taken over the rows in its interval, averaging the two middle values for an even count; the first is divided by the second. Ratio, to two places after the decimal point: 1.00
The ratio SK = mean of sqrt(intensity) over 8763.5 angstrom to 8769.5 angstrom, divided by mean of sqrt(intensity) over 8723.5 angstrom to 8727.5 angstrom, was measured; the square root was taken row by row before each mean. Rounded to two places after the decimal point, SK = 1.01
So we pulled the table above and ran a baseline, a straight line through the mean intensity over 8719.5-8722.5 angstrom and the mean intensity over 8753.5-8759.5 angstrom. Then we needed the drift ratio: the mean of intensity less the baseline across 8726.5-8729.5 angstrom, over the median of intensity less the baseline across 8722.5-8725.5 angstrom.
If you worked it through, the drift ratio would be -10.6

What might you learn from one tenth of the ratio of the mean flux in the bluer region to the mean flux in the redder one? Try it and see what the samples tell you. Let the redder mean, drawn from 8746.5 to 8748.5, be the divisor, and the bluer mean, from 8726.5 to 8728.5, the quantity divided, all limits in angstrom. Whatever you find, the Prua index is 0.138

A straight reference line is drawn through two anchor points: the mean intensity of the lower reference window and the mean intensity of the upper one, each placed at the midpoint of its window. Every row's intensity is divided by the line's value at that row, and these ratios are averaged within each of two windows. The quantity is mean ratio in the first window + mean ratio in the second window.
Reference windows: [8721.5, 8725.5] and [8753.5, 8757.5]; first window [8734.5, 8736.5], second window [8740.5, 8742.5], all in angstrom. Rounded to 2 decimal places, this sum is 1.96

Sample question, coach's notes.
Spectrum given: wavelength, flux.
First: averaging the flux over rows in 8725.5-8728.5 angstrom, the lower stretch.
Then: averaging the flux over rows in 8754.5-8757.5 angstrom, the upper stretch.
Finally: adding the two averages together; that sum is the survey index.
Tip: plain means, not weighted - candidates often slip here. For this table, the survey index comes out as 131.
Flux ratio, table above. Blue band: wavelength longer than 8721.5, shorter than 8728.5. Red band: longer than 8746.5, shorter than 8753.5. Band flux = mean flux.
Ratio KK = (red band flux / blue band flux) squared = 0.81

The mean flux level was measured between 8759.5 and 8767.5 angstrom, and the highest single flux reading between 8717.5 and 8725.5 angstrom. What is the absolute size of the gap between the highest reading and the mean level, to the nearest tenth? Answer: 3.7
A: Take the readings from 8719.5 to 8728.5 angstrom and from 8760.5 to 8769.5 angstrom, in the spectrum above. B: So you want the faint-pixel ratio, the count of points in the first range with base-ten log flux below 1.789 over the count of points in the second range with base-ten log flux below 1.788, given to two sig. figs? 1.5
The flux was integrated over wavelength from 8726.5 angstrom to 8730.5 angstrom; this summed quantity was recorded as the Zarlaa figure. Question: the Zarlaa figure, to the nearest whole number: 265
